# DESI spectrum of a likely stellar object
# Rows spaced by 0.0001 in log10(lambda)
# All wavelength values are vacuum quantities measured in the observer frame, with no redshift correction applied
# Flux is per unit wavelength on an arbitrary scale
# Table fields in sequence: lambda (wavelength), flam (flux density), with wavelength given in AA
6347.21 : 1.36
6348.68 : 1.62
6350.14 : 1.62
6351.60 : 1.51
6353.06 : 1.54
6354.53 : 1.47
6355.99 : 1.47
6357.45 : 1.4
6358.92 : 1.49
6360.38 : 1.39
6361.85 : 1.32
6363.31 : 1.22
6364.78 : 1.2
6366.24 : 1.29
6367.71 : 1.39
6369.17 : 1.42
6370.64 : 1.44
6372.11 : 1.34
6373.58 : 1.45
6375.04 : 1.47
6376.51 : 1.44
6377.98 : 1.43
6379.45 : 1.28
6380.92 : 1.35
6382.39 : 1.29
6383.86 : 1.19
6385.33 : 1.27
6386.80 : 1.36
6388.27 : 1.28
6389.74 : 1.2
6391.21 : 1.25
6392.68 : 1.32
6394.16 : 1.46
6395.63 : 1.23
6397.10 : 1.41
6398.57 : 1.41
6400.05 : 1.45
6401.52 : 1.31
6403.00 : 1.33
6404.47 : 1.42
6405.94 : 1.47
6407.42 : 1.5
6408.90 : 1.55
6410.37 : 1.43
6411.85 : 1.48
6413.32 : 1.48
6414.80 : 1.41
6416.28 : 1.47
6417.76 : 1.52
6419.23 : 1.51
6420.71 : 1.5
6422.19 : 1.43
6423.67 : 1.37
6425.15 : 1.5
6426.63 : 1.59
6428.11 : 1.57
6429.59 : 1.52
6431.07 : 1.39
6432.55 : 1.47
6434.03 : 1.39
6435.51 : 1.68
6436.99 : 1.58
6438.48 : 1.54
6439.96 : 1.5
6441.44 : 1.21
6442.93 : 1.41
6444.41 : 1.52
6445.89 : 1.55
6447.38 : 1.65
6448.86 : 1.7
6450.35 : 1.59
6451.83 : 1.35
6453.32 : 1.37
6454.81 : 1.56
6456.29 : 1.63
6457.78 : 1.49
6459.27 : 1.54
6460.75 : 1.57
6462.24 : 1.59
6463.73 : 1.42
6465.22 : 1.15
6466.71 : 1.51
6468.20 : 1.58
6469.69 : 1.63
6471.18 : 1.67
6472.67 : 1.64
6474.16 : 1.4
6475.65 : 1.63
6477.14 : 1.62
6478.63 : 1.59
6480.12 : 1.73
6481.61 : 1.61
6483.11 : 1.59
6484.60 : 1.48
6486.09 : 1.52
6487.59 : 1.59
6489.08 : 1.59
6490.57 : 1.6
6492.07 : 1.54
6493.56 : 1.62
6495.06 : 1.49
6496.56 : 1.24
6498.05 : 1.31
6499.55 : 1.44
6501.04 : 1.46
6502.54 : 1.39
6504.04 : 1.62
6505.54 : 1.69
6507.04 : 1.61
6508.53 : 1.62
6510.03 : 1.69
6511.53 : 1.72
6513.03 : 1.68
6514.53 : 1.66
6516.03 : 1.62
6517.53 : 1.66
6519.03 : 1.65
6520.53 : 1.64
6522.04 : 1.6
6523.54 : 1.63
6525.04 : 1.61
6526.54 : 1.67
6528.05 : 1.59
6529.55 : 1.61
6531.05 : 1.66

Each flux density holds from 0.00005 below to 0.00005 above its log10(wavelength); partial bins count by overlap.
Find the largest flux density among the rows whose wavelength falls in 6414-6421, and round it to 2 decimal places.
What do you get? 1.52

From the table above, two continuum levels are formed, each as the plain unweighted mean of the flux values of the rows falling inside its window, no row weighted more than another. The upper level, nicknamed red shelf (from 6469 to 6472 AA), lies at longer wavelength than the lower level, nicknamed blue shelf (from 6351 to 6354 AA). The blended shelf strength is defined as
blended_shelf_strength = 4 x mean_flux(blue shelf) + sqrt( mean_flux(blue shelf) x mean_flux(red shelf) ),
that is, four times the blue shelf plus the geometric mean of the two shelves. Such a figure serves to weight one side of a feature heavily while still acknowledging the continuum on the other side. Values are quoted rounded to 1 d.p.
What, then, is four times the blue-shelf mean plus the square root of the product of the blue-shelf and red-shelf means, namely 7.7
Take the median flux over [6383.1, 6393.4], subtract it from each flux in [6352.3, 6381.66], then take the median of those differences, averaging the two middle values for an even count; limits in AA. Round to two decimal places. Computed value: 0.14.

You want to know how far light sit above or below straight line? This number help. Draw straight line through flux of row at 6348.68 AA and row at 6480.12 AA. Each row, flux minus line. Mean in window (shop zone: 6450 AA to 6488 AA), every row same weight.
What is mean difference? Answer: -0.18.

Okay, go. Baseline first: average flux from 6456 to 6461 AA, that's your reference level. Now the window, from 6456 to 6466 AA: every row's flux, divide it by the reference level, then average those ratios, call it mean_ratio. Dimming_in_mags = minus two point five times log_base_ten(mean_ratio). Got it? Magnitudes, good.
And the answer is 0.05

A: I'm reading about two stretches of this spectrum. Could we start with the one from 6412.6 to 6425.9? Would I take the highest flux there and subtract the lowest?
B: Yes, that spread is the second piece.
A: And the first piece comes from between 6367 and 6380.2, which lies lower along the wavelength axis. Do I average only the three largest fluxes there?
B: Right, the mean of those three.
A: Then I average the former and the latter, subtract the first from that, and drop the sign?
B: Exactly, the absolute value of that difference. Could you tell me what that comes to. 0.65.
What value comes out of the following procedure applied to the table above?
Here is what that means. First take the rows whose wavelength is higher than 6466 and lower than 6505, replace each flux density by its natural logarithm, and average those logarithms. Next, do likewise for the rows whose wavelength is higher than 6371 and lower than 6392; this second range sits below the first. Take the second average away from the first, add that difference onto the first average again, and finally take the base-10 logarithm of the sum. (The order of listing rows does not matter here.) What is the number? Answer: -0.238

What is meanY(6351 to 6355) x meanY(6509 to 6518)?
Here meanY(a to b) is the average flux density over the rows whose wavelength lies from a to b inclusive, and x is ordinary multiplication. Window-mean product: 2.52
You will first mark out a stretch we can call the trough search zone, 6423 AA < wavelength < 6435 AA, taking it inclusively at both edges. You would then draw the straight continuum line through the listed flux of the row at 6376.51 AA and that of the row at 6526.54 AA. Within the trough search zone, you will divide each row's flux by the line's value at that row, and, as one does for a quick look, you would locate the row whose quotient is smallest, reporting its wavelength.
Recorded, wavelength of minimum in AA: 6423.67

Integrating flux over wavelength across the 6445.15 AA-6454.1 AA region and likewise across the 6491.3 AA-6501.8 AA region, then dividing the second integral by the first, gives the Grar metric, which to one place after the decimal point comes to 1.1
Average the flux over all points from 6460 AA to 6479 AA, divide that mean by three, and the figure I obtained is 0.513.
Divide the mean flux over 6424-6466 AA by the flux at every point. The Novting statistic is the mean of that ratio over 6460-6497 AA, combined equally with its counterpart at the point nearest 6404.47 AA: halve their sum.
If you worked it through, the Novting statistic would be 1.02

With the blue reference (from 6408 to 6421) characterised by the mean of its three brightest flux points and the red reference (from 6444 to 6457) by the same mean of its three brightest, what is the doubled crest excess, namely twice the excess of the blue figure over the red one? -0.27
